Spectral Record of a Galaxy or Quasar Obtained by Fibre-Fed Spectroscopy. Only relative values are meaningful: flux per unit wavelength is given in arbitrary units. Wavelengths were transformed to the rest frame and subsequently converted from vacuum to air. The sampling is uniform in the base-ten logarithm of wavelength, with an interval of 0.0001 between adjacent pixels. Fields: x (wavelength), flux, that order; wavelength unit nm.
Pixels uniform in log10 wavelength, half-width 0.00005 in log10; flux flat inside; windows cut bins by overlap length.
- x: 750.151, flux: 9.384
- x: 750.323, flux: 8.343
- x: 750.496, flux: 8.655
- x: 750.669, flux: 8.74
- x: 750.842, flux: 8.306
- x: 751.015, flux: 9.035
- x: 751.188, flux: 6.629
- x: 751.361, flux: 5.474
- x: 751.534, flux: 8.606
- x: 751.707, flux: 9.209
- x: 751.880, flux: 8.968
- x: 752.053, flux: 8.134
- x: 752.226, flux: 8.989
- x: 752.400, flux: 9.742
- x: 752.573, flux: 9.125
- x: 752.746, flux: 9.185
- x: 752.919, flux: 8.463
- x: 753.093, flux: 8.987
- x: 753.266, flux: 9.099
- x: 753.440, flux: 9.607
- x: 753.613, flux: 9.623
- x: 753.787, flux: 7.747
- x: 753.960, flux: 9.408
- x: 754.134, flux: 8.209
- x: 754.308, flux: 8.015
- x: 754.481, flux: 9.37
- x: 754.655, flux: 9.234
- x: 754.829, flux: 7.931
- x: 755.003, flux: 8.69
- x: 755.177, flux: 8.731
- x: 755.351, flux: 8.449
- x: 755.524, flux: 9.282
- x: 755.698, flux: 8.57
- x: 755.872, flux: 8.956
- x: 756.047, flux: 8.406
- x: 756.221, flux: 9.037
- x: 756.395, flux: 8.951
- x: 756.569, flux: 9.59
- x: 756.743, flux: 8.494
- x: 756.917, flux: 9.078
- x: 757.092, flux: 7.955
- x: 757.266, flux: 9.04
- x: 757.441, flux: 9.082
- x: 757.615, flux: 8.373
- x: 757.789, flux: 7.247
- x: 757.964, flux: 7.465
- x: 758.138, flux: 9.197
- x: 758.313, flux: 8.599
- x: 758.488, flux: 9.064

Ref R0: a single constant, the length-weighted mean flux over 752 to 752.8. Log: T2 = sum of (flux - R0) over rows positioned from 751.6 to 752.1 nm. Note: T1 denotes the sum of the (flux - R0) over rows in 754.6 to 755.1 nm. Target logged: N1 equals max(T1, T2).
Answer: -0.9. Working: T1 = -1.3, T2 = -0.9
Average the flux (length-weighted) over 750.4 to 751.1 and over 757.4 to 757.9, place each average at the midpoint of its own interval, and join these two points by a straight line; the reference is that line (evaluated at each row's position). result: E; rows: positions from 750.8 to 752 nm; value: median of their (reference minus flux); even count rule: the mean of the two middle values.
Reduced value 0.0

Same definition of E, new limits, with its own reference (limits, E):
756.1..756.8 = -0.8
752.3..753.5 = -0.6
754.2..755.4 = -0.4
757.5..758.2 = 0.2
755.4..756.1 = -0.5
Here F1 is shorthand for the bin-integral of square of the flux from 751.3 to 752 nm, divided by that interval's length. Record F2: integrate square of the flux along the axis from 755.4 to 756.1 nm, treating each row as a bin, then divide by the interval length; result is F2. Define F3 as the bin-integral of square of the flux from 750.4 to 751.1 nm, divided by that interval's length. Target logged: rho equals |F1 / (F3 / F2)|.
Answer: 71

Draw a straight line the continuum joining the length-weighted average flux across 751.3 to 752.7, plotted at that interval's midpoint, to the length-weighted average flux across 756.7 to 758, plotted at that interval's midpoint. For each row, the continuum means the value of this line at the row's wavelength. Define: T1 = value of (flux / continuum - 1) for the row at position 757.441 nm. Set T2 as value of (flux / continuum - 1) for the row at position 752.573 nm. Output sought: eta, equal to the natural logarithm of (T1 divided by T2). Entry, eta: 0.3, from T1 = 0.09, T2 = 0.06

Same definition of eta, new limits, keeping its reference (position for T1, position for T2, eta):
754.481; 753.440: -0.2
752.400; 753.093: 1.0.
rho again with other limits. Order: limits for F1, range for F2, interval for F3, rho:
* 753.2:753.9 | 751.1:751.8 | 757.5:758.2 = 73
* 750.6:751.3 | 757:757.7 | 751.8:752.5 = 61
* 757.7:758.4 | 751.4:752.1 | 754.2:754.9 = 66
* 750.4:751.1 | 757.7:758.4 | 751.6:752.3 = 64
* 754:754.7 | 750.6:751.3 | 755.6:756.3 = 66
